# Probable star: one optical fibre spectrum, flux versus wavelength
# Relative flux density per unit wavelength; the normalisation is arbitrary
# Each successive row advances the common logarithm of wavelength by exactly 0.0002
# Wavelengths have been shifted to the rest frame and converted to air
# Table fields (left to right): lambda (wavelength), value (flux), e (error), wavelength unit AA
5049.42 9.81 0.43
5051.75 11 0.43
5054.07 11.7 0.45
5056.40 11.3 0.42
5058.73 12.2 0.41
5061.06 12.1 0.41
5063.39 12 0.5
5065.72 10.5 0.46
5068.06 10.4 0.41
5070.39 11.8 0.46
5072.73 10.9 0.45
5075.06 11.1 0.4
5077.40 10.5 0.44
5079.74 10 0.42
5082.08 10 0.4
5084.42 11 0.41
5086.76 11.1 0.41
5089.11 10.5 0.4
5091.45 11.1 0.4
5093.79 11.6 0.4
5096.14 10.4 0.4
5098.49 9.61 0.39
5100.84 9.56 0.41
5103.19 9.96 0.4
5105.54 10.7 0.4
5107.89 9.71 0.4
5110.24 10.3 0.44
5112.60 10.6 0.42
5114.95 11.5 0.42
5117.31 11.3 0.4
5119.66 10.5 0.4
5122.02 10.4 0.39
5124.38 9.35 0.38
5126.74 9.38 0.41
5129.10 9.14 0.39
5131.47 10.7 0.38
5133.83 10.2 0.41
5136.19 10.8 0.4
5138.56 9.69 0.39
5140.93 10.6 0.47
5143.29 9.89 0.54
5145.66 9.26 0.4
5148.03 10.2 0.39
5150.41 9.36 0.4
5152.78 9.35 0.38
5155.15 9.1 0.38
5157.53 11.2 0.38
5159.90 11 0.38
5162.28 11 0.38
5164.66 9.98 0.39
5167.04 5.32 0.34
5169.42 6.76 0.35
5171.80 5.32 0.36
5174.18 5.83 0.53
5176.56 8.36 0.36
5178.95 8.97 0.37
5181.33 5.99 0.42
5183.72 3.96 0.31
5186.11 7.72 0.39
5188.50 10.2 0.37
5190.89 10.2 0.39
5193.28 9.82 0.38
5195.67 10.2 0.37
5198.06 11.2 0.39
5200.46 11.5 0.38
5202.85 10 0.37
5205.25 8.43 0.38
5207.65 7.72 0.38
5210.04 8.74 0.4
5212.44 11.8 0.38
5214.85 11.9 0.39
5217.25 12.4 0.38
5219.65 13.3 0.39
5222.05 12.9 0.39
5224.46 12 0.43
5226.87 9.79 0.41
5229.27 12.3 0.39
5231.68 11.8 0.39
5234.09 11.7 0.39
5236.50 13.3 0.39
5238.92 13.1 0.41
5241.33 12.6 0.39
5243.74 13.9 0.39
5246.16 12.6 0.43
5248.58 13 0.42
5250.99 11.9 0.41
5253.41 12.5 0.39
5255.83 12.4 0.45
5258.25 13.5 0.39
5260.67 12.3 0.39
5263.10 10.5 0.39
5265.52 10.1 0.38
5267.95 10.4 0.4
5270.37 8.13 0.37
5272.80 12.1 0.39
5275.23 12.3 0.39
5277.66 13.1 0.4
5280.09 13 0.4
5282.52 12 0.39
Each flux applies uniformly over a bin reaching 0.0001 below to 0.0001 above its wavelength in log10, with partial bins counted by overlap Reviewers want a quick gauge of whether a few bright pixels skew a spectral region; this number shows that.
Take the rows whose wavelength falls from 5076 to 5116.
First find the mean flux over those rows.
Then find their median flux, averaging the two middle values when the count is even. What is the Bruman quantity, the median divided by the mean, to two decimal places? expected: 1.00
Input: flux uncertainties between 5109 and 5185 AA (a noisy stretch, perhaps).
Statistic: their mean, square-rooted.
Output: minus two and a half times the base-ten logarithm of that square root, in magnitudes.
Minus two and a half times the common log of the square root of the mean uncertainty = 0.499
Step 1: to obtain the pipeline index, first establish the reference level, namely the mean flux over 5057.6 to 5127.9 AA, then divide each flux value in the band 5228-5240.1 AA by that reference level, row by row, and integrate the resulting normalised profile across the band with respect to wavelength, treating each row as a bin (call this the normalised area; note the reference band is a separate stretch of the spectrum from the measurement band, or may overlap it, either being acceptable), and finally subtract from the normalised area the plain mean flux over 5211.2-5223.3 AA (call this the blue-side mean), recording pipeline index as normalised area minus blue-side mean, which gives 1.6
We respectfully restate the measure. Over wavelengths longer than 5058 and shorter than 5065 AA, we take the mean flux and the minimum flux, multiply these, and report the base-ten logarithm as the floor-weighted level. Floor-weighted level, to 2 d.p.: 2.16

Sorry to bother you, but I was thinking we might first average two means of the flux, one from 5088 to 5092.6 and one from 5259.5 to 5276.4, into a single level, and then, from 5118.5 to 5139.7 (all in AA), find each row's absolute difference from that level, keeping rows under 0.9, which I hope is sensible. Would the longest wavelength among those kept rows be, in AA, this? 5136.19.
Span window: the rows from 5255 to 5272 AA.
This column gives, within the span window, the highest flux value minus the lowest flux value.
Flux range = 5.4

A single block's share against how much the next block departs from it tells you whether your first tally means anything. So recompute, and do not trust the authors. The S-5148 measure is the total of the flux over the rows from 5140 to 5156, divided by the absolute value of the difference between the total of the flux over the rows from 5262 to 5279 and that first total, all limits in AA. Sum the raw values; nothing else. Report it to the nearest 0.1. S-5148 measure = 7.6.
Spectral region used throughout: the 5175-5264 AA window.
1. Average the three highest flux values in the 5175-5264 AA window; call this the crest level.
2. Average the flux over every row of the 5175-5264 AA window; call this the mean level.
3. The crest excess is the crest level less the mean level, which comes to 2.6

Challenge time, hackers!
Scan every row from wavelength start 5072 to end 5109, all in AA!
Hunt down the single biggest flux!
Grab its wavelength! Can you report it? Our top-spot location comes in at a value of 5093.79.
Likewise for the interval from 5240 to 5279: 5243.74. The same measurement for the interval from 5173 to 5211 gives 5200.46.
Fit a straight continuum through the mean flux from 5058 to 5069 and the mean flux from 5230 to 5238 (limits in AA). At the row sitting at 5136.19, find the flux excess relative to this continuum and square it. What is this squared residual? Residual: 1.0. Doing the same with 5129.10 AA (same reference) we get 6.9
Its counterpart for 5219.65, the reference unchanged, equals 1.2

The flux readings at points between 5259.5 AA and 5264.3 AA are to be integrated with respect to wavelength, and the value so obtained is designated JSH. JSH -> 55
